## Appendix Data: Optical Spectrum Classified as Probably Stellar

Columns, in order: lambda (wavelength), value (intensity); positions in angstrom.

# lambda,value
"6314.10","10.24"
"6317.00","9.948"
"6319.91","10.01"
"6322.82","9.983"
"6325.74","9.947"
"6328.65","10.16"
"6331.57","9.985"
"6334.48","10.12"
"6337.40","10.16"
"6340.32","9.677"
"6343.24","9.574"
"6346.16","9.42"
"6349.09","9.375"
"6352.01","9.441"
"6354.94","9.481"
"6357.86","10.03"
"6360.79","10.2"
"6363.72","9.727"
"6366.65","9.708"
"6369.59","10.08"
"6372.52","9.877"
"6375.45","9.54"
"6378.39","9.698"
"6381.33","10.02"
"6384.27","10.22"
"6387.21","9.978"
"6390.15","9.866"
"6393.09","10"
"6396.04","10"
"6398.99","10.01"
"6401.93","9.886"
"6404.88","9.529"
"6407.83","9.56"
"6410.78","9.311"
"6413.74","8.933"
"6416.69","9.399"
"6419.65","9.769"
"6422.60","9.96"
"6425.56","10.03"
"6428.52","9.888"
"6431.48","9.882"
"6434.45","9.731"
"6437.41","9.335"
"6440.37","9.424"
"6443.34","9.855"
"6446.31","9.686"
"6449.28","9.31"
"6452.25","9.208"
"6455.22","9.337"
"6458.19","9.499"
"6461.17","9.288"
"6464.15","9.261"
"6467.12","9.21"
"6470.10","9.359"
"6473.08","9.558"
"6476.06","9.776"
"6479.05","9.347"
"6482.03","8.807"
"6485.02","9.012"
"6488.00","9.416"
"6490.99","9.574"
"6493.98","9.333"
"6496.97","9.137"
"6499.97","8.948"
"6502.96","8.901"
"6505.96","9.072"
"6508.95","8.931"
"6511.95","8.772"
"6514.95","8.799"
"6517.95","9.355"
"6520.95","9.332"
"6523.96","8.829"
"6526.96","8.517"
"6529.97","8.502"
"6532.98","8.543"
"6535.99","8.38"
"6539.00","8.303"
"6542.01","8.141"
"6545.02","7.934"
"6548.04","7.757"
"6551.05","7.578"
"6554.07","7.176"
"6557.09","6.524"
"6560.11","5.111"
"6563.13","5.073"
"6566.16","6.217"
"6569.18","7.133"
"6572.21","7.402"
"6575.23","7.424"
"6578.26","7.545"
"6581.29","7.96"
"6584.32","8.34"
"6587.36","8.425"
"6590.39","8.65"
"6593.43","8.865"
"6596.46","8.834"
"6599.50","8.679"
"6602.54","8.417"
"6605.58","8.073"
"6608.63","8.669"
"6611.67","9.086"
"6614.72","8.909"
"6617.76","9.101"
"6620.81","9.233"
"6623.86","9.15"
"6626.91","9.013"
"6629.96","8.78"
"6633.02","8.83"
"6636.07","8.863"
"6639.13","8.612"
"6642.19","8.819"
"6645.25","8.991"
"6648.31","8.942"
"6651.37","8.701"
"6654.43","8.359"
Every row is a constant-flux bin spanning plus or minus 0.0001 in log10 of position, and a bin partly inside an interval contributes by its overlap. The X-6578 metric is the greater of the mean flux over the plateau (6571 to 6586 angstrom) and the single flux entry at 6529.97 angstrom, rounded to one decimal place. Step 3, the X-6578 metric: 8.5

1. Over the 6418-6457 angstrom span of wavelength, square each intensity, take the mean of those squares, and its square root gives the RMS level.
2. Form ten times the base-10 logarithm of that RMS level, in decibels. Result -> 9.8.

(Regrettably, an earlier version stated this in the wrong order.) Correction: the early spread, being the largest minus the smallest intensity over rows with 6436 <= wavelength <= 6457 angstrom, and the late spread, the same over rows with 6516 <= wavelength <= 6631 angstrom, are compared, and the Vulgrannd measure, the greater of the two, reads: 4.3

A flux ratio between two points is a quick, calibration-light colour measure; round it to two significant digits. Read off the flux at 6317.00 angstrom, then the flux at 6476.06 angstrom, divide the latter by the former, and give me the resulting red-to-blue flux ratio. 0.98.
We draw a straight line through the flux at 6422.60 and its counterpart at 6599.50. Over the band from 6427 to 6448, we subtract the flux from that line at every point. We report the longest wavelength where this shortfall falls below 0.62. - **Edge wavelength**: 6446.31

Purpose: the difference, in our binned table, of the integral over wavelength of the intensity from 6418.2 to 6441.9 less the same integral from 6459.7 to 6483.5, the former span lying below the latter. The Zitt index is 9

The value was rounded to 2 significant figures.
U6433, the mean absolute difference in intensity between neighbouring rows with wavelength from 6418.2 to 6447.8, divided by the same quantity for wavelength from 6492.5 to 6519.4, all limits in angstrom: 0.98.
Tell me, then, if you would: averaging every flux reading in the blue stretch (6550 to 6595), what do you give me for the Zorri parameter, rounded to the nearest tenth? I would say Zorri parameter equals 7.3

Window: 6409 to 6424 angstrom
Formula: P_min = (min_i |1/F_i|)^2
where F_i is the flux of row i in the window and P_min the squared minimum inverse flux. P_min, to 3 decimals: 0.010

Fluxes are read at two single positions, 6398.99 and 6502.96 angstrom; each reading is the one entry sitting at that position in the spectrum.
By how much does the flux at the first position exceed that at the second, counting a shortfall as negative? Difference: 1.11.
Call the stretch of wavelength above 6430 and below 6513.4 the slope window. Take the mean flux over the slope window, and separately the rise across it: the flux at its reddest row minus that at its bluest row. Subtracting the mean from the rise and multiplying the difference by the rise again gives 12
